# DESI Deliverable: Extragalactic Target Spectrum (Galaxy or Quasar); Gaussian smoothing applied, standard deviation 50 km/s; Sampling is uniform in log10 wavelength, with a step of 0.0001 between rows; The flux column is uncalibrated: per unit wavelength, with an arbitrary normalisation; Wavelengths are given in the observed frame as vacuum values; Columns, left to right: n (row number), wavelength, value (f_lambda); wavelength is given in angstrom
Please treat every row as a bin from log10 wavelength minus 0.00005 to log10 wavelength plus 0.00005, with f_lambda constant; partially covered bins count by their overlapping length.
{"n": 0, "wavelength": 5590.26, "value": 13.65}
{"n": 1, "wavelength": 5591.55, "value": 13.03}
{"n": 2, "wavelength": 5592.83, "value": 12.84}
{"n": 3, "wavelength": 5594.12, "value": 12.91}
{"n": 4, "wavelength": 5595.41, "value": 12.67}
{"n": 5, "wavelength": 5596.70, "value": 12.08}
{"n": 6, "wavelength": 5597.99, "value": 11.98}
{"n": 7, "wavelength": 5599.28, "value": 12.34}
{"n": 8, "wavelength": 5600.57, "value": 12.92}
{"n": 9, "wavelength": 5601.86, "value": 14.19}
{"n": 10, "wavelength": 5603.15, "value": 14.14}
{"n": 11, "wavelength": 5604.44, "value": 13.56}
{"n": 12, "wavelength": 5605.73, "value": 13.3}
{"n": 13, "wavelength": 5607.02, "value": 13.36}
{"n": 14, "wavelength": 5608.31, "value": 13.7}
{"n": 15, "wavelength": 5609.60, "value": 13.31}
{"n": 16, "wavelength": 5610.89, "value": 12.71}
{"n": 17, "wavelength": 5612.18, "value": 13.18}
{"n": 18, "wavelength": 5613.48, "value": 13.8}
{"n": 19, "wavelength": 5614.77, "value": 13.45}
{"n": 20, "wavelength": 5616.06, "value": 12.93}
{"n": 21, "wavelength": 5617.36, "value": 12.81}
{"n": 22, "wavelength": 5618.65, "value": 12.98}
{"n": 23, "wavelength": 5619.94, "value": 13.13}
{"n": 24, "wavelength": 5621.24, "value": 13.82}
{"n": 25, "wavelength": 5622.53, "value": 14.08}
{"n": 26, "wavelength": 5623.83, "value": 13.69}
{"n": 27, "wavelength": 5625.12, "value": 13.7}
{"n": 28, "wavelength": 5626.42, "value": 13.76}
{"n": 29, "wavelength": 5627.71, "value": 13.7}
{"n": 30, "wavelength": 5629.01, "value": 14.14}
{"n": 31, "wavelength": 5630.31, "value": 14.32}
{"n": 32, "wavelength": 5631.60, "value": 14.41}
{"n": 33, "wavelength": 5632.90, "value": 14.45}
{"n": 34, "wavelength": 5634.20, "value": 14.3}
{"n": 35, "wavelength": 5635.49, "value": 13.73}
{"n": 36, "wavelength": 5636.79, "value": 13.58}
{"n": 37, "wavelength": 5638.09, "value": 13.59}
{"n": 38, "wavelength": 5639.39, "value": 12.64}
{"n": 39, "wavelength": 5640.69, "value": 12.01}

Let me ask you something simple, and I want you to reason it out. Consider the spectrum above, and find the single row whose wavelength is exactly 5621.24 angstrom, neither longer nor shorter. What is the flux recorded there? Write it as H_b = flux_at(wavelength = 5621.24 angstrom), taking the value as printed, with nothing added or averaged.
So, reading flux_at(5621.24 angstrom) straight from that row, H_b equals 13.82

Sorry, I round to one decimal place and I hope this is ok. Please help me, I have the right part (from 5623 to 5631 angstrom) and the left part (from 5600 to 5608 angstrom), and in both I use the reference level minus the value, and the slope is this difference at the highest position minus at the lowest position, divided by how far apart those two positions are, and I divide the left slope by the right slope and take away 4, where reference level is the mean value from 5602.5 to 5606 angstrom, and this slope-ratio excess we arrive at -3.3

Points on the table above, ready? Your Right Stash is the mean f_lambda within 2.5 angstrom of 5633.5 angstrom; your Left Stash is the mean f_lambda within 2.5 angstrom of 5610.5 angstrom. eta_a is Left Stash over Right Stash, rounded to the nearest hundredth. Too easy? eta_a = 0.93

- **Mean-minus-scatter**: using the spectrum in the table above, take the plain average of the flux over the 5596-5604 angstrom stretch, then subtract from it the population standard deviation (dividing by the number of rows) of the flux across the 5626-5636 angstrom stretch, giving 12.6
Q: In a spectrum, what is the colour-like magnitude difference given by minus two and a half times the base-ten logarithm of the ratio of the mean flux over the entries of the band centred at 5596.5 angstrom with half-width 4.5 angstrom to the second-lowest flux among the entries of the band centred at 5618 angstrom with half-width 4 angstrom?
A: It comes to 0.034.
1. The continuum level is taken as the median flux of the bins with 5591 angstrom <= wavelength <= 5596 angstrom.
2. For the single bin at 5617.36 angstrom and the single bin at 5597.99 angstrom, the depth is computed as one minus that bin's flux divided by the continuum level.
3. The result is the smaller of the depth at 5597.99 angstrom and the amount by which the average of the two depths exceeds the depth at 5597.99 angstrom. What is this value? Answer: -0.032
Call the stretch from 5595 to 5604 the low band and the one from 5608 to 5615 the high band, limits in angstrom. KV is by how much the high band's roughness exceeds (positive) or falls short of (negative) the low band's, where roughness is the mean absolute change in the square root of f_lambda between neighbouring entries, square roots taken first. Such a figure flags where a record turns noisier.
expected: -0.002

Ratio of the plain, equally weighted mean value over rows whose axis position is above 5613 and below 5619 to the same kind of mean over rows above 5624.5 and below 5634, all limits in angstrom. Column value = 0.94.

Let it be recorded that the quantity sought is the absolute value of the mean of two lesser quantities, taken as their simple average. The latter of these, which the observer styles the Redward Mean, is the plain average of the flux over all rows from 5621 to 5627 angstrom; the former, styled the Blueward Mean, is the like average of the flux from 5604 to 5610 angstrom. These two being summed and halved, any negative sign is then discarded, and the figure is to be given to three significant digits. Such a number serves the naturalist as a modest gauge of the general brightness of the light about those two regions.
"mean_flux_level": 13.6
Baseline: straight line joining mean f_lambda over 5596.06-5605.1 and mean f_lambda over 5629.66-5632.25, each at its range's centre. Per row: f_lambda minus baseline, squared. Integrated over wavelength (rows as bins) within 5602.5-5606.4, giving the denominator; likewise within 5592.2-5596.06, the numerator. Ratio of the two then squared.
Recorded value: 0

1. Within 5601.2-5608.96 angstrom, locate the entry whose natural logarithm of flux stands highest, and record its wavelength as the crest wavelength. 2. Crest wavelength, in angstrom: 5601.86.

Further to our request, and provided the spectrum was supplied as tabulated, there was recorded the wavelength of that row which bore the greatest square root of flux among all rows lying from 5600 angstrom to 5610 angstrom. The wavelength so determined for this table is 5601.86 angstrom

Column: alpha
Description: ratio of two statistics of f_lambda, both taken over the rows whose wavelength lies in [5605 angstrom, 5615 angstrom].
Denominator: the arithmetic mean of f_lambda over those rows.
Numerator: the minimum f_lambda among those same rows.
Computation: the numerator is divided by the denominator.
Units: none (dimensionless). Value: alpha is 0.952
